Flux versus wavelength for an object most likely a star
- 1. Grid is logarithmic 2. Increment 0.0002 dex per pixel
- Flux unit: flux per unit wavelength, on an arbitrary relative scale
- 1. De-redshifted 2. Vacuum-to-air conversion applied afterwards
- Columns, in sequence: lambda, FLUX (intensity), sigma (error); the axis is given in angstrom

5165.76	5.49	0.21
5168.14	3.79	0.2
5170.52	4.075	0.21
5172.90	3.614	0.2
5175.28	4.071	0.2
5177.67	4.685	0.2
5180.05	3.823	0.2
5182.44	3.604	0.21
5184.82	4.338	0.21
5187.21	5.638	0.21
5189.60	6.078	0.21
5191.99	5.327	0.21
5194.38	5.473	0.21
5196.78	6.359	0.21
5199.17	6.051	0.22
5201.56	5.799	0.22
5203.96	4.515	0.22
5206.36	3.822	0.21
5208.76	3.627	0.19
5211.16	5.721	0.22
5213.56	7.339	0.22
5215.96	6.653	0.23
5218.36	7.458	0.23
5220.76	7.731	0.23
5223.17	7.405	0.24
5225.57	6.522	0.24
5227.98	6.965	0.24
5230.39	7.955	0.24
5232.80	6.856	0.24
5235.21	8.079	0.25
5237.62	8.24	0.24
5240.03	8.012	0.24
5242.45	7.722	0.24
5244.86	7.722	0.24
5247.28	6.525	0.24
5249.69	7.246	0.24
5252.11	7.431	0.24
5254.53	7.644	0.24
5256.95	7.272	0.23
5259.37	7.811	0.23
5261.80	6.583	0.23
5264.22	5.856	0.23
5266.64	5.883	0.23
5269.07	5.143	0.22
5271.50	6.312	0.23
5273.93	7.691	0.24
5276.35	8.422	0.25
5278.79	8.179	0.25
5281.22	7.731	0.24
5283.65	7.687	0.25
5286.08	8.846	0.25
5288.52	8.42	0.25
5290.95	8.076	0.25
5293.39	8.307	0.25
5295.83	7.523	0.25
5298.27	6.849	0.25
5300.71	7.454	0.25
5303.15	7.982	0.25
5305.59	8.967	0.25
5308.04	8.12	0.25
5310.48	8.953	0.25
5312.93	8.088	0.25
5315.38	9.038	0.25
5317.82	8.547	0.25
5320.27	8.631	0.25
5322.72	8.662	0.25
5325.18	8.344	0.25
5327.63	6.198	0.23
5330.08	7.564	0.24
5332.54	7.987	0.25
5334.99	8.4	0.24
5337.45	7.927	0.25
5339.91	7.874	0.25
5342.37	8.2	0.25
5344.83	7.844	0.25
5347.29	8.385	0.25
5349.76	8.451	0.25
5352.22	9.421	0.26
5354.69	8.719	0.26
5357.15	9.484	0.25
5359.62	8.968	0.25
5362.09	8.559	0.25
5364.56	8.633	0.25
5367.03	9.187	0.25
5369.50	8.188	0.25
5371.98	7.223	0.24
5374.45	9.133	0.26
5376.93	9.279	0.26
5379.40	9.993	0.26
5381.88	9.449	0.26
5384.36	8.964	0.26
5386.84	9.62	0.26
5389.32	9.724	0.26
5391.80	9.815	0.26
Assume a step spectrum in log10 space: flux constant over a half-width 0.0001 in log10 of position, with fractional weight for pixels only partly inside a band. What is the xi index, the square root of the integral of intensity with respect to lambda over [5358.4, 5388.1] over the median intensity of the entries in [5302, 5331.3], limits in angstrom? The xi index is 5.6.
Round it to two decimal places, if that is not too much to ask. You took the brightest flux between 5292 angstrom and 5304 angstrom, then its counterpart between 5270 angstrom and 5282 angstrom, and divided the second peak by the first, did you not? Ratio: 1.01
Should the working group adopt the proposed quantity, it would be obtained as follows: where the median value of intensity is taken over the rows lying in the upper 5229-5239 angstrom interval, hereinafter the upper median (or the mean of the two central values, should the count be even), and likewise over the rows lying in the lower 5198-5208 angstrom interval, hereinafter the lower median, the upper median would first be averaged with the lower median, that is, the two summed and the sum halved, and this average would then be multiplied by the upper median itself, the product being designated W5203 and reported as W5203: 53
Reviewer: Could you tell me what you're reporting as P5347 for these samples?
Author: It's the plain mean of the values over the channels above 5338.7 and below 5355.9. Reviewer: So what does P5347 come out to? 8.4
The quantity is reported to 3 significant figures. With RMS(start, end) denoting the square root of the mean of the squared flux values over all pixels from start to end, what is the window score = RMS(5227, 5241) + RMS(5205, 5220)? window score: 13.7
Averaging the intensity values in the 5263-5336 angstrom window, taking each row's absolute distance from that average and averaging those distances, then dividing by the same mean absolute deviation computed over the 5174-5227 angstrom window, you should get 0.70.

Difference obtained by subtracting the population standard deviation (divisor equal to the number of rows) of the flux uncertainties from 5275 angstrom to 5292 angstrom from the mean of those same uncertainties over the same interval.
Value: 0.245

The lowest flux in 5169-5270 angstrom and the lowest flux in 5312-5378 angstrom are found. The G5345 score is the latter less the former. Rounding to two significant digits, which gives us 2.6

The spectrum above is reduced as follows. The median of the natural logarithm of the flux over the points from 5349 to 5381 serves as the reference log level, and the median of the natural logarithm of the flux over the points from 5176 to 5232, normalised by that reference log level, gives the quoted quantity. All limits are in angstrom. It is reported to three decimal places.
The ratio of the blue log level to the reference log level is 0.801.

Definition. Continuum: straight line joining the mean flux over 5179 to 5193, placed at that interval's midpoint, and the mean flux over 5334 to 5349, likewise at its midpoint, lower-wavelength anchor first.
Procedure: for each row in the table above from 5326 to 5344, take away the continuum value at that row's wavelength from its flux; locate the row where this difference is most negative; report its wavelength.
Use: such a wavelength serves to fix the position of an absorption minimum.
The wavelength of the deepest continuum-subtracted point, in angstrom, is 5327.63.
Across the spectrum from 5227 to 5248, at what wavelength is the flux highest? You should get 5237.62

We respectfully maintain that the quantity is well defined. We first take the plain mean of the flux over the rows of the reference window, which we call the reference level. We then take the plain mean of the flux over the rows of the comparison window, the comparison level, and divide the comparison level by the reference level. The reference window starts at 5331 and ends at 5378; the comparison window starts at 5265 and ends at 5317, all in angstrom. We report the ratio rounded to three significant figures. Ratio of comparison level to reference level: 0.915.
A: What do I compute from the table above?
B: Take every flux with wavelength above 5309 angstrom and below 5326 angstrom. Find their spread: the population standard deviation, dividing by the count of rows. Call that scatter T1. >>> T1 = 0.31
